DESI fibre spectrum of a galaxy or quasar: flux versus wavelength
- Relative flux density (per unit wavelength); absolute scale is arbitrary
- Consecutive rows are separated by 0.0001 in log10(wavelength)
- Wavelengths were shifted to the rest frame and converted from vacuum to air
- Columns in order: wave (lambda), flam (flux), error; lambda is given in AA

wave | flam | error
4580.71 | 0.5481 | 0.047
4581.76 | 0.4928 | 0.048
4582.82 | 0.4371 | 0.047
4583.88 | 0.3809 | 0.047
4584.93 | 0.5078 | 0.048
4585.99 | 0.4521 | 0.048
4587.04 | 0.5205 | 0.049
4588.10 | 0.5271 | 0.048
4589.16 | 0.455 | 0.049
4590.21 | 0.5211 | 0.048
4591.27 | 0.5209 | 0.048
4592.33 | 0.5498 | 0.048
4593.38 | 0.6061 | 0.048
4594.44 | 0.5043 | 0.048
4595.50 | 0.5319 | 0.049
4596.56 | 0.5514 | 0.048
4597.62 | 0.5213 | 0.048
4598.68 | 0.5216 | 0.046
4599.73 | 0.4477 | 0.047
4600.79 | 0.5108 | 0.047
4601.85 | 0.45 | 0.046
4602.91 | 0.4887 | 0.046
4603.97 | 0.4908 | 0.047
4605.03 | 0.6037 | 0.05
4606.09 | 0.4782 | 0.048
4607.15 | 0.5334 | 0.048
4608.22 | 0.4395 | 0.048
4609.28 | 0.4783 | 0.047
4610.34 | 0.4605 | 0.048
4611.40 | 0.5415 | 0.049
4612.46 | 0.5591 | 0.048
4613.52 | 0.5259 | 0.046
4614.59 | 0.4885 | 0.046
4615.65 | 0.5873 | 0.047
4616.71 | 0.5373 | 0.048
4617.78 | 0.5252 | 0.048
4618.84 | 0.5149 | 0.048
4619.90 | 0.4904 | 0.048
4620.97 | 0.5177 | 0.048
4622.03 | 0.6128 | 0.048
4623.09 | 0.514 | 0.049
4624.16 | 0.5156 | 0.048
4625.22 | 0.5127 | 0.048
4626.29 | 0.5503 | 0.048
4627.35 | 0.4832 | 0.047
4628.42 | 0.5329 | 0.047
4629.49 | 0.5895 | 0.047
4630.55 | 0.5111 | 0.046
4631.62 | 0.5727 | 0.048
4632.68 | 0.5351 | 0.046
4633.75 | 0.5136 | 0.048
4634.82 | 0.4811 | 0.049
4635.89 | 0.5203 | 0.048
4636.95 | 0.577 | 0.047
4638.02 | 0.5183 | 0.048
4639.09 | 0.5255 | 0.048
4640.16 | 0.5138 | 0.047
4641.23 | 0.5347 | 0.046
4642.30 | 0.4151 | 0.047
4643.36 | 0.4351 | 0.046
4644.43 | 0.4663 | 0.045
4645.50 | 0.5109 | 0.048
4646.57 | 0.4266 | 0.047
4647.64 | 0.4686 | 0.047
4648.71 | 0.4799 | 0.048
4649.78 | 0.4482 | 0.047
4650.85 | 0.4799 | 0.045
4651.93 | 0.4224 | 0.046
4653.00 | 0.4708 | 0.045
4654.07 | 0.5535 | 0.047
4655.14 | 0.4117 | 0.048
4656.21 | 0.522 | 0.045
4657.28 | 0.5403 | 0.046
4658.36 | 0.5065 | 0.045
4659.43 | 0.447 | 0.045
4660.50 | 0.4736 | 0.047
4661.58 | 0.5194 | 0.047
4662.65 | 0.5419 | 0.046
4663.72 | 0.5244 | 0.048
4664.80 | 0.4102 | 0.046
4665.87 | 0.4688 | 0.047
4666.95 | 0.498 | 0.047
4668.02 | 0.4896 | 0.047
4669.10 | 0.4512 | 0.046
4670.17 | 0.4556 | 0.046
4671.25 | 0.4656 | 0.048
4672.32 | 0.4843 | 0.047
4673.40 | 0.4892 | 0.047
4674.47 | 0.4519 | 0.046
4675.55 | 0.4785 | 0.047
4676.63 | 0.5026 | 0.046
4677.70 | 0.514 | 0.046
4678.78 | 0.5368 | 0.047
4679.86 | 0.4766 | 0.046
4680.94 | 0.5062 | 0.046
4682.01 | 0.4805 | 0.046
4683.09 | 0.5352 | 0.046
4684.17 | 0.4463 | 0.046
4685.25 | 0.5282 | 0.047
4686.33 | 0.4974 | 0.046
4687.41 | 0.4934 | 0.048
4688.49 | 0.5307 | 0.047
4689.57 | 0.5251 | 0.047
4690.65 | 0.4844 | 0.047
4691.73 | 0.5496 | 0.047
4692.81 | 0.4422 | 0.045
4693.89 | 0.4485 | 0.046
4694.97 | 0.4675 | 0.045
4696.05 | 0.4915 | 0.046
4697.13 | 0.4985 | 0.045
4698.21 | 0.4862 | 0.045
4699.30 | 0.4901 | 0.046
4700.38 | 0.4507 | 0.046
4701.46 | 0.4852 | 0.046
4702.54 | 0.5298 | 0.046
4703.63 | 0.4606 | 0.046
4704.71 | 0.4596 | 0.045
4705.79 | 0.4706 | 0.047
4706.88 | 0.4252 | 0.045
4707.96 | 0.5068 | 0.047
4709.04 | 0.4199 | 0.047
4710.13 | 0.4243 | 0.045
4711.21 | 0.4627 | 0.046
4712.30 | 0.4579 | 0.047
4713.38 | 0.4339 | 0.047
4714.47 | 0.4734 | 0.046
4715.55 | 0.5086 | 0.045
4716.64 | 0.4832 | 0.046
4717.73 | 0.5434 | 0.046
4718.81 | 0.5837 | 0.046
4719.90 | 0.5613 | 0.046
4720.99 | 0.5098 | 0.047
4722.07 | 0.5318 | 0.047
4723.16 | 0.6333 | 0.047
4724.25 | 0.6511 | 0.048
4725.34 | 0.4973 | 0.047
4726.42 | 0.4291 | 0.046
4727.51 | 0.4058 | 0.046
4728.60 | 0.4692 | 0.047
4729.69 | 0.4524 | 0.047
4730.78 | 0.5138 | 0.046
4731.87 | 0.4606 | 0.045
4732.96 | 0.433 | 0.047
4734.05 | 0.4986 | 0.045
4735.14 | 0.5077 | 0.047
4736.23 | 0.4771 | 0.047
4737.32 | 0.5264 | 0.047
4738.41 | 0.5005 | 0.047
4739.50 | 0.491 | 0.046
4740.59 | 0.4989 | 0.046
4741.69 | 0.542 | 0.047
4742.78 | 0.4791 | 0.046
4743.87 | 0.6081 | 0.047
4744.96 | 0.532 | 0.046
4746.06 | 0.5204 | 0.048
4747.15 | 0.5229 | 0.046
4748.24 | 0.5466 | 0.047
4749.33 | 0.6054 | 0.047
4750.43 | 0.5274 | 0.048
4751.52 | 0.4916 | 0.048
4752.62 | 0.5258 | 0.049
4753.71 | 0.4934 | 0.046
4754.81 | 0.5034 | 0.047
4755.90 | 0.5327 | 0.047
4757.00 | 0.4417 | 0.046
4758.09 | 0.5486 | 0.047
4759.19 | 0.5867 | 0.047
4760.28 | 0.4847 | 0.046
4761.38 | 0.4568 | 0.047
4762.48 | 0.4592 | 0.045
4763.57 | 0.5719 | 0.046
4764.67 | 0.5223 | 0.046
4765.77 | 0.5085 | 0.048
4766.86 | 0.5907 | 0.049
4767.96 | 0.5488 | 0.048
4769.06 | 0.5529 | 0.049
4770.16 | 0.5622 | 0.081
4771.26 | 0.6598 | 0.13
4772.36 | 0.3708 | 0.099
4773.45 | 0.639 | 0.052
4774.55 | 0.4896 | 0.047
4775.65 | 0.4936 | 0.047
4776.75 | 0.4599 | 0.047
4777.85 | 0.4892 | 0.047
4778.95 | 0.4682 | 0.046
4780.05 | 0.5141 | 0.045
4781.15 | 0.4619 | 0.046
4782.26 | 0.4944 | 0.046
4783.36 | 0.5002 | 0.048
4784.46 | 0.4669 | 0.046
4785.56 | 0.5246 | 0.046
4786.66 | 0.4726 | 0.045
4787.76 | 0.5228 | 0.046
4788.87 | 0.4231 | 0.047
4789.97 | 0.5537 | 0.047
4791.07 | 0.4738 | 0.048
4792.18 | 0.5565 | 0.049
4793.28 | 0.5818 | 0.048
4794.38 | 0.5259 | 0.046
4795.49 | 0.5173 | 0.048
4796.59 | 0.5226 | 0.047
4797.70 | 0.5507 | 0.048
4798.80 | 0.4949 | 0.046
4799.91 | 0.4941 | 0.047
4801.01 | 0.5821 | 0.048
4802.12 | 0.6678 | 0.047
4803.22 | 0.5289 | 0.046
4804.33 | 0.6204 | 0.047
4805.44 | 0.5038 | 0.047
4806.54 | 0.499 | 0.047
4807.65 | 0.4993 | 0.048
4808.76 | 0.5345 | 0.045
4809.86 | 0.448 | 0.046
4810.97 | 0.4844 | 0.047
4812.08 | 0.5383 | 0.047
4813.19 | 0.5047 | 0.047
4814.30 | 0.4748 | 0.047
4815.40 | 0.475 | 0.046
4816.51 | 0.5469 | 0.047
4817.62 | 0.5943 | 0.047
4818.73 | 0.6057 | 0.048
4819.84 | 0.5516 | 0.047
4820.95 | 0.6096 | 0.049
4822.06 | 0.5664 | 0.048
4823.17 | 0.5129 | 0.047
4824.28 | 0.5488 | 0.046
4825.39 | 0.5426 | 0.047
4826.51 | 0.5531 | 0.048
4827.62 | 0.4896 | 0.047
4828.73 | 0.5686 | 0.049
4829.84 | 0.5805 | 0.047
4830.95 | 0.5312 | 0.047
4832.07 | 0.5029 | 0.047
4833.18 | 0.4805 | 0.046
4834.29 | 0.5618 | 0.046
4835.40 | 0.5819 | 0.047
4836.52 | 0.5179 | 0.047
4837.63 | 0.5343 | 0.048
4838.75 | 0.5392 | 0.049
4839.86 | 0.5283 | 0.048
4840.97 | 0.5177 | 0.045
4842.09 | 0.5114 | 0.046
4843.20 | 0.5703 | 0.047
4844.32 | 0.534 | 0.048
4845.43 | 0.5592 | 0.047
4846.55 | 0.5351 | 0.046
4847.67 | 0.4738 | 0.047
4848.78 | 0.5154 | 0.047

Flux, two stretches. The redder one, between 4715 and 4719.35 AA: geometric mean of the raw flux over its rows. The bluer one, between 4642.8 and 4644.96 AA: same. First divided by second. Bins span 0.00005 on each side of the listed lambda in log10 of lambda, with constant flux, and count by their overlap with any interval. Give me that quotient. 1.17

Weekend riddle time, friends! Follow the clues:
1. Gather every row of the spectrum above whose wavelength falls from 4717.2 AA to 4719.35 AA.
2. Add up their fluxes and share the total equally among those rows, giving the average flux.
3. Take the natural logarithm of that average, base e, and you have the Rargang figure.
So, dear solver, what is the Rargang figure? -0.57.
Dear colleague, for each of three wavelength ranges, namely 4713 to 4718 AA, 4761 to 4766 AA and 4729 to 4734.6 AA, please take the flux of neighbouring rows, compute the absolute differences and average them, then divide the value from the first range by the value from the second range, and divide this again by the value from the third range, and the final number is 17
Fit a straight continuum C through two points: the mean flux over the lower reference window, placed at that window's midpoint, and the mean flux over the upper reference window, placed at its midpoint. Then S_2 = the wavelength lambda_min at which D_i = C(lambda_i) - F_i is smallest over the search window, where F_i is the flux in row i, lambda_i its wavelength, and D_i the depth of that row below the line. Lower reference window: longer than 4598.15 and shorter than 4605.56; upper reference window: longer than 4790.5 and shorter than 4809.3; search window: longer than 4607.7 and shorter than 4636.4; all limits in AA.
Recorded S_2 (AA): 4622.03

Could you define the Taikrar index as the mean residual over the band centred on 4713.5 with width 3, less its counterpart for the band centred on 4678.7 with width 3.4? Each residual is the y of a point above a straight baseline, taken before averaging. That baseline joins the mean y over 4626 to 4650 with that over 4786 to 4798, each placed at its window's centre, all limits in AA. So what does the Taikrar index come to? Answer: -0.057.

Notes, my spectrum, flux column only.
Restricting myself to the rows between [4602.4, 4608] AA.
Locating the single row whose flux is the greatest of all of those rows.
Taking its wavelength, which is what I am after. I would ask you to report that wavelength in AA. 4605.03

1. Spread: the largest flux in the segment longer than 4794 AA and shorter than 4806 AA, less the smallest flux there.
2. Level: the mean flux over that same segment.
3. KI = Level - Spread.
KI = 0.37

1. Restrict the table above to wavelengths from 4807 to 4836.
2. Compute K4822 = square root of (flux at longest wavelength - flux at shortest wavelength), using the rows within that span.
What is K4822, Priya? 0.287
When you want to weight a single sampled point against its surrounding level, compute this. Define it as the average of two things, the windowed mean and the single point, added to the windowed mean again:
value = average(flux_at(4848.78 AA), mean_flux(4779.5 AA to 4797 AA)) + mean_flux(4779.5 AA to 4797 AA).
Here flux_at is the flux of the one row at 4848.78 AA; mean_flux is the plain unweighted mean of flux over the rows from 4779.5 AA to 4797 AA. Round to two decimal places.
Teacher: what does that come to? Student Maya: 1.02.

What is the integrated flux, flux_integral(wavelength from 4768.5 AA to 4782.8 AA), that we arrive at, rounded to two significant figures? 7.3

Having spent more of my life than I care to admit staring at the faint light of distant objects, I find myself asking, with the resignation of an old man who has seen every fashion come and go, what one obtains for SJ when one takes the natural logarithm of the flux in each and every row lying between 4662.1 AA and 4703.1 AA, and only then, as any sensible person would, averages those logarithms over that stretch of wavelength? -0.72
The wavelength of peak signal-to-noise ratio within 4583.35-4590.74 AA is 4588.10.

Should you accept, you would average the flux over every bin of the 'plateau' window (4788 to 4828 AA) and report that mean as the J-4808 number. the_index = 0.533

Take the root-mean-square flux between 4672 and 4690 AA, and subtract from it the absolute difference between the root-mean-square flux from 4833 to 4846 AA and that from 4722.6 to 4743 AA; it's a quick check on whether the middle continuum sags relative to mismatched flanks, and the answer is 0.464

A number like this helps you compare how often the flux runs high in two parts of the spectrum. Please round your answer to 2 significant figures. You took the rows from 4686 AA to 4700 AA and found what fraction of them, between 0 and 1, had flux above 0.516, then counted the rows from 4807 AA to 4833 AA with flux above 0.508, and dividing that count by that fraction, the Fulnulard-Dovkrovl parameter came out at 65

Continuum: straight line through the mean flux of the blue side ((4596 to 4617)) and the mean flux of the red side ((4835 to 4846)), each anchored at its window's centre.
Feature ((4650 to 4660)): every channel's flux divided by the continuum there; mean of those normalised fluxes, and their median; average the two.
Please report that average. 0.93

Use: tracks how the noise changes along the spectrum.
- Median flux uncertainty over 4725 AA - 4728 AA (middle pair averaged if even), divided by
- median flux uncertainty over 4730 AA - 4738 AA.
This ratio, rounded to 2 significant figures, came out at 0.98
